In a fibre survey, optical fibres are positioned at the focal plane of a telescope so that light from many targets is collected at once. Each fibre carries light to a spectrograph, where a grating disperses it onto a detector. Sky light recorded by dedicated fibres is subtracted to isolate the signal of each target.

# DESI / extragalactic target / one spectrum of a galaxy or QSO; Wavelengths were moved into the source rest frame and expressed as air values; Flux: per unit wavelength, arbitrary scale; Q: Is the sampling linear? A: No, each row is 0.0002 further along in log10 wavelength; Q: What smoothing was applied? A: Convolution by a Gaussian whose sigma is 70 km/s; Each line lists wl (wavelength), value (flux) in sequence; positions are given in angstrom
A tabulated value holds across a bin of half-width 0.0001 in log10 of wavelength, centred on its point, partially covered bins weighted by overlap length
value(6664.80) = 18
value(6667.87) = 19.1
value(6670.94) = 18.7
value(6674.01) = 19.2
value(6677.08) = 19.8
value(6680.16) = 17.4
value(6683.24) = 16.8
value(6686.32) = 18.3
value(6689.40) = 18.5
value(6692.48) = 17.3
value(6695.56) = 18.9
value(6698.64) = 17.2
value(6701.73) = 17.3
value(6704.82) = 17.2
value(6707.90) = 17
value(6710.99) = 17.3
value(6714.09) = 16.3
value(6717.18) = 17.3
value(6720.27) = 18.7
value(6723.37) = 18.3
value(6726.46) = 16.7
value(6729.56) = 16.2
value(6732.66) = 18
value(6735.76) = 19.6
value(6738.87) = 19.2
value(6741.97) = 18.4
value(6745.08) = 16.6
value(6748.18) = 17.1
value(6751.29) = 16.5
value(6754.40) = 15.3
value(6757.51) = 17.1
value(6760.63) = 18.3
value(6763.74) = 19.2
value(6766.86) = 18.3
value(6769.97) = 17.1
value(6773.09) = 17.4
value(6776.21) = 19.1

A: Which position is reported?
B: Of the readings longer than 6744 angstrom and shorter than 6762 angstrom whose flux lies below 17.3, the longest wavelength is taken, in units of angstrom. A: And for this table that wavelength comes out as 6757.51 angstrom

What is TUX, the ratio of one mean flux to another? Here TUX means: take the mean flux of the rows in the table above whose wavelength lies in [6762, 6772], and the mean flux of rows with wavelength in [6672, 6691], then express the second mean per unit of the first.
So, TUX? 1.01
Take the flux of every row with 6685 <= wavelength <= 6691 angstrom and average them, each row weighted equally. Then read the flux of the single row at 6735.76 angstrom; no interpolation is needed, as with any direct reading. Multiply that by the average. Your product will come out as 361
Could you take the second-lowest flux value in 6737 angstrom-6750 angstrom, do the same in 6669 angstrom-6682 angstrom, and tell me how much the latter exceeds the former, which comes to 1.6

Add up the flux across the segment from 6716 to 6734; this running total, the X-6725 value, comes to 105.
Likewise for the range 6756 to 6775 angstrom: 107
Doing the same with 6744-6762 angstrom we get 101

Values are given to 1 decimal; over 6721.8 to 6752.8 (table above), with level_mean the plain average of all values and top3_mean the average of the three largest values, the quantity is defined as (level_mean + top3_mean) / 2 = 18.4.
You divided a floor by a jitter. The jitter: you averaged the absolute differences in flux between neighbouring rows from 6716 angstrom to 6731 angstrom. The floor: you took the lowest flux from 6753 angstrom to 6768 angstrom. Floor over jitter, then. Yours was 16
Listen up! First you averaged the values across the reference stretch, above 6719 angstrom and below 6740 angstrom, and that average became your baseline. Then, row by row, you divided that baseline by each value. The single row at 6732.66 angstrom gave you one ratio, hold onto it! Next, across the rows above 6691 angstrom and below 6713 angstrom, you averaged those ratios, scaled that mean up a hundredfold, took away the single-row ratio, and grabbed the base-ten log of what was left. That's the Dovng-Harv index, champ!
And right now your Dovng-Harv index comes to 2.01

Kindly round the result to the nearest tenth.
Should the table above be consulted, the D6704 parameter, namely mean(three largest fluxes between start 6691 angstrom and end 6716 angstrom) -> 17.8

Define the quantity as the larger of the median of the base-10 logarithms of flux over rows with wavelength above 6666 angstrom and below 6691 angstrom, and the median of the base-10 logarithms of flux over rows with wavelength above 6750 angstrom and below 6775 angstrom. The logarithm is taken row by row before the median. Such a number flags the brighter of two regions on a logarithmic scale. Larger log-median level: 1.270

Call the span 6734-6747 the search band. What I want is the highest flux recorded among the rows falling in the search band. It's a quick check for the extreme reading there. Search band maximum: 19.6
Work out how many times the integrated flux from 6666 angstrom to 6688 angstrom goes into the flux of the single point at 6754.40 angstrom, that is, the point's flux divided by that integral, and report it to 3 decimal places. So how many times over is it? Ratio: 0.038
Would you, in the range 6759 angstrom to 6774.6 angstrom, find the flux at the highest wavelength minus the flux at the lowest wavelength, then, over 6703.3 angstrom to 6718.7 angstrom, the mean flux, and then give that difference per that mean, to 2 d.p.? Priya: -0.05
